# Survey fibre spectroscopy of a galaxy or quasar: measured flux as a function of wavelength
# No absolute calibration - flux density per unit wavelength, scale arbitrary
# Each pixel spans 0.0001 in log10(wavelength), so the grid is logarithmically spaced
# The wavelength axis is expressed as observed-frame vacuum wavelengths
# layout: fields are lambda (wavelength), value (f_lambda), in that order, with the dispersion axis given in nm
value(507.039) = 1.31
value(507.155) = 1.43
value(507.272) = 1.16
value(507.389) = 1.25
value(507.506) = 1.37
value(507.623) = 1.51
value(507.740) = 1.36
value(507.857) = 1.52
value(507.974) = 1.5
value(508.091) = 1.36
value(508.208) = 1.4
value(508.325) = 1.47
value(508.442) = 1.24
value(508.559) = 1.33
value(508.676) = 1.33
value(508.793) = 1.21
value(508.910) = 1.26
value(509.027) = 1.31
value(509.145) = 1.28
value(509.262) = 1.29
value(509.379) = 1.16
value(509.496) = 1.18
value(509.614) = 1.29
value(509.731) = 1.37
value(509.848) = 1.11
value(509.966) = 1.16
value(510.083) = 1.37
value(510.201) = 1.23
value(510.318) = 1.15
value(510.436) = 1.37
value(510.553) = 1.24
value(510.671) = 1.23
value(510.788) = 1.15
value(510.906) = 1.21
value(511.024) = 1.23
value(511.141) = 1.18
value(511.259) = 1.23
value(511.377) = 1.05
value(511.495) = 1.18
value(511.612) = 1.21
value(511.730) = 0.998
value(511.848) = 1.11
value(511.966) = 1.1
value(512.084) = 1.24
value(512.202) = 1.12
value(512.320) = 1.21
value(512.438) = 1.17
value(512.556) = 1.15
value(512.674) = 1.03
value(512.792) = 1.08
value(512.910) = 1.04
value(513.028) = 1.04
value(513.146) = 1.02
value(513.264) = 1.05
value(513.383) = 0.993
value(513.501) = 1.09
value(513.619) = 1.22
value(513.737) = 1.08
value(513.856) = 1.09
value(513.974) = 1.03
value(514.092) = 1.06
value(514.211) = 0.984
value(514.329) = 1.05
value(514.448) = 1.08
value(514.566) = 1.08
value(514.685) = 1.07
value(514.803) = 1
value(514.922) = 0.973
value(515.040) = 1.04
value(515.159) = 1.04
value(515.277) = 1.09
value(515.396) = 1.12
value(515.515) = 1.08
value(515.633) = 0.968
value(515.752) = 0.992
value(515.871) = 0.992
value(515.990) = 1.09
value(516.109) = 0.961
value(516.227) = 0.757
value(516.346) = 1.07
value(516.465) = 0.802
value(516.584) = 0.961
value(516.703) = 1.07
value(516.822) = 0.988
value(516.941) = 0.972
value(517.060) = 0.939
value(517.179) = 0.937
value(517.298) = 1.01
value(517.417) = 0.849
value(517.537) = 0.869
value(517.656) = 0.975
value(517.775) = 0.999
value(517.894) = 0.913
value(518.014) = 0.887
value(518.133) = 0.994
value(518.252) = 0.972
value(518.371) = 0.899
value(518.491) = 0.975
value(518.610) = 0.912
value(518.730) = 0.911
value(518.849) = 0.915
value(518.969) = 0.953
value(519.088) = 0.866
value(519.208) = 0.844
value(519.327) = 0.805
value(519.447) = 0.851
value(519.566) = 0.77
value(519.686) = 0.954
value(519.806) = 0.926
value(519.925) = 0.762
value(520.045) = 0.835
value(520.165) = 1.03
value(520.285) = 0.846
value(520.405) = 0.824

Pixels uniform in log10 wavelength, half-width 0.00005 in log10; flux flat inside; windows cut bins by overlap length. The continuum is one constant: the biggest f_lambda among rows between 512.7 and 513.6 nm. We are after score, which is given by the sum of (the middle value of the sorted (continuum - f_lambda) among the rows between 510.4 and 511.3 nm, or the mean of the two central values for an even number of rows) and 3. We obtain 2.86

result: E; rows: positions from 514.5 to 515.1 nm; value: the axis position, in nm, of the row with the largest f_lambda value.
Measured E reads 514.566 nm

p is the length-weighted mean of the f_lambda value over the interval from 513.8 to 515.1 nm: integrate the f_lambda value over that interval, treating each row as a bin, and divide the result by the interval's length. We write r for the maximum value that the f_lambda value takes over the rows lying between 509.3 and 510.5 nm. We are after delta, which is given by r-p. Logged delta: 0.33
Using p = 1.04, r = 1.37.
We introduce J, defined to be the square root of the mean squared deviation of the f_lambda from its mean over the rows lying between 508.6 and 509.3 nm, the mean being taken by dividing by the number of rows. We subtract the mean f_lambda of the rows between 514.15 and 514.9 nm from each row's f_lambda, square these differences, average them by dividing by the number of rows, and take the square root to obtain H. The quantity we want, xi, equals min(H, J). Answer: 0.038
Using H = 0.038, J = 0.038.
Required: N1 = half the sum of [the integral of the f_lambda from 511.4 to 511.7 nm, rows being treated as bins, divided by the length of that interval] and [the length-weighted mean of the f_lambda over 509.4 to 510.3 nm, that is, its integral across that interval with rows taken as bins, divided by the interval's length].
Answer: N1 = 1.20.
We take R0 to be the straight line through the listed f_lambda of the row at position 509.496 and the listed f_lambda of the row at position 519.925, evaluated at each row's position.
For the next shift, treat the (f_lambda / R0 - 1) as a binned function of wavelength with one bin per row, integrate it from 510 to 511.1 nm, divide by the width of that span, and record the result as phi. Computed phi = 0.089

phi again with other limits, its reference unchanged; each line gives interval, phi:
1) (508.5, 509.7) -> 0.059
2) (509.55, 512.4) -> 0.068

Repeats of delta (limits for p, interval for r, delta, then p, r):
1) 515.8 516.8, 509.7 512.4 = 0.41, 0.96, 1.37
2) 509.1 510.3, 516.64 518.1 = -0.17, 1.24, 1.07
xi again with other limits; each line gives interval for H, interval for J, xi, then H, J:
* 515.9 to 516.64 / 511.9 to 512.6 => 0.049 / 0.124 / 0.049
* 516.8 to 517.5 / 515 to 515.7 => 0.048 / 0.052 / 0.048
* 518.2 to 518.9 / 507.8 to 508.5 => 0.031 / 0.031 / 0.096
